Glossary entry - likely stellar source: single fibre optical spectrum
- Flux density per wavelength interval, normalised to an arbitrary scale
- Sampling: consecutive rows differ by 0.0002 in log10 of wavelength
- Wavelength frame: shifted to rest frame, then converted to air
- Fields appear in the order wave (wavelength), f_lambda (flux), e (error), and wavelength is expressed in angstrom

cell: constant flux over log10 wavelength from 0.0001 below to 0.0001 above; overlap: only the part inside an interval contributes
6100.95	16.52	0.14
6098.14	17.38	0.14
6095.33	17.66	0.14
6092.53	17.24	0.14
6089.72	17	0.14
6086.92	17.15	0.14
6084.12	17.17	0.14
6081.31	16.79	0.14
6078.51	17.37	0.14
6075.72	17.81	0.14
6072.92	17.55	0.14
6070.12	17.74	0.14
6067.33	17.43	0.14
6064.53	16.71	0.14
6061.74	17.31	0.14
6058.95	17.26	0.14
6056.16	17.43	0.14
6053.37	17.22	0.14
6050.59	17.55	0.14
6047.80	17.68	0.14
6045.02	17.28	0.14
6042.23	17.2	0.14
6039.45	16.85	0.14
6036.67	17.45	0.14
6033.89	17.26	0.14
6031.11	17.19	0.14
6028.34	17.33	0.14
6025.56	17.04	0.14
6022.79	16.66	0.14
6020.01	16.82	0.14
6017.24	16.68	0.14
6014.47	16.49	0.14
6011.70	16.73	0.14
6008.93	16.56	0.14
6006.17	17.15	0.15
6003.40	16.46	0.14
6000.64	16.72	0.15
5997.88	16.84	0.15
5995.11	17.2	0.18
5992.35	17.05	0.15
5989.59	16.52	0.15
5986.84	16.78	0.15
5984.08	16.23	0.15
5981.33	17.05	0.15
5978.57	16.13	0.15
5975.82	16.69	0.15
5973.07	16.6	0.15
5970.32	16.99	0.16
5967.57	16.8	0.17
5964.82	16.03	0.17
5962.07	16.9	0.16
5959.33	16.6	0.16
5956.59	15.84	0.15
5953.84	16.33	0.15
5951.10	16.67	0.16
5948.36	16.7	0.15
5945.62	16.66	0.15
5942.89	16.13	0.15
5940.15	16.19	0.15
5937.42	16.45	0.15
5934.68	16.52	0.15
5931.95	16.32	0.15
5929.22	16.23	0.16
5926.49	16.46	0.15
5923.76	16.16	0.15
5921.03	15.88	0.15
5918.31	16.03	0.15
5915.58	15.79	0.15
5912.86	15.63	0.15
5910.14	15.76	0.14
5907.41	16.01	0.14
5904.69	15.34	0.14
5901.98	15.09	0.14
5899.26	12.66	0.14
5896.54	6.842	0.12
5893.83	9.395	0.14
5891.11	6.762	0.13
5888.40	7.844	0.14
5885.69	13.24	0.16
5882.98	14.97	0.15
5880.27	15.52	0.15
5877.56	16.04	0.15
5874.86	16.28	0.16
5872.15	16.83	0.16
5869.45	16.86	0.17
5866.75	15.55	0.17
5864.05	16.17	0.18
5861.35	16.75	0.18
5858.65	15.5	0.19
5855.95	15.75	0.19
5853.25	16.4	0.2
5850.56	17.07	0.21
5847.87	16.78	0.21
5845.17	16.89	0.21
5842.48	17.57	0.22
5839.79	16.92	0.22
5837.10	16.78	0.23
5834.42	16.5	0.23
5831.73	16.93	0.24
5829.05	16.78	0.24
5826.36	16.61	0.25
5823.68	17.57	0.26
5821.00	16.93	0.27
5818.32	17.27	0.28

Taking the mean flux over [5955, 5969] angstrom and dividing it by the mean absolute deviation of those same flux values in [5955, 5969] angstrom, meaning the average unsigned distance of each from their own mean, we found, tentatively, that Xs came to 41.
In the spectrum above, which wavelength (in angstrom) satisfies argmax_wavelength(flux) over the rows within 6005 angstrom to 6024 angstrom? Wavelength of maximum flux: 6006.17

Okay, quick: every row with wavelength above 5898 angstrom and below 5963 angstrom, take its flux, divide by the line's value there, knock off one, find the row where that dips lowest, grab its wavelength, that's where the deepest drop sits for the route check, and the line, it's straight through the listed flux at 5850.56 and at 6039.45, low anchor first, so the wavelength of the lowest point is 5899.26 angstrom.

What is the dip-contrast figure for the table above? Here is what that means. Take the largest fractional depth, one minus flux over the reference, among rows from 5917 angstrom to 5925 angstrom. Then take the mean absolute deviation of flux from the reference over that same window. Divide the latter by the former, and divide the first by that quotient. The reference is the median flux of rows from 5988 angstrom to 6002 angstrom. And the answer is 0.0040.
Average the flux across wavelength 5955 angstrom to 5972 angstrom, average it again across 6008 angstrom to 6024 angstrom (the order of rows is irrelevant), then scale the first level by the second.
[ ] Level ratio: 0.99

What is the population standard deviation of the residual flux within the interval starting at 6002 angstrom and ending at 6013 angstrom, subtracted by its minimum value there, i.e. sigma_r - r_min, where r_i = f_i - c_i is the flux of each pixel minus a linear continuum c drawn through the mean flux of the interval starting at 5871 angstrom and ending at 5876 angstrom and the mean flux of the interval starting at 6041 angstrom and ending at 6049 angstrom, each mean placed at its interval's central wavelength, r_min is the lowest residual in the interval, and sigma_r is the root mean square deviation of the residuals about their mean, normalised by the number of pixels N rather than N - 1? 1.0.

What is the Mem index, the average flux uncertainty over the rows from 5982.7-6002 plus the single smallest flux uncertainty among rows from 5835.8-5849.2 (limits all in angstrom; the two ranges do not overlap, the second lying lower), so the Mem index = 0.364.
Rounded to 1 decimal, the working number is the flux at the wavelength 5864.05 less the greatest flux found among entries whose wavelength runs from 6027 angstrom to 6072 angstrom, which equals -1.6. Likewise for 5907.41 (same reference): -1.7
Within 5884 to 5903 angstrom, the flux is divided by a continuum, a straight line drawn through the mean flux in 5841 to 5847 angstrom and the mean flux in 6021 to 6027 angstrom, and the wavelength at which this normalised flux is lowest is 5891.11 angstrom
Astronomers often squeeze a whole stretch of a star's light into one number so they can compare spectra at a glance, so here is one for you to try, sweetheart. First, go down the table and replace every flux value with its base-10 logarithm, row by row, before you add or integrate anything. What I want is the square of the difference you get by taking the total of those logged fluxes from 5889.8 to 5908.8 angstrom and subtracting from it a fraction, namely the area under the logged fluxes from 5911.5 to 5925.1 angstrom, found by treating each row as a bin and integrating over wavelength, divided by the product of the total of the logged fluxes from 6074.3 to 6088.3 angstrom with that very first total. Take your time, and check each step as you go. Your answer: 48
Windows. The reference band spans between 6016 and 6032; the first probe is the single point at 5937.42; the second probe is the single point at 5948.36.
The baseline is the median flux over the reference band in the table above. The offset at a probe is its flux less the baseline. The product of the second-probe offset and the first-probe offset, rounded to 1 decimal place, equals 0.1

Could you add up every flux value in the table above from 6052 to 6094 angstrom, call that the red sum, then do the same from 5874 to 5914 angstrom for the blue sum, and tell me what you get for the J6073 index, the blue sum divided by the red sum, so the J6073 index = 0.76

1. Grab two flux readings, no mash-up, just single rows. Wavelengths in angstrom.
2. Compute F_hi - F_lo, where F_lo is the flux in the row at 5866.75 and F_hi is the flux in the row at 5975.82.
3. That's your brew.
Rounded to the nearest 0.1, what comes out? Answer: 1.1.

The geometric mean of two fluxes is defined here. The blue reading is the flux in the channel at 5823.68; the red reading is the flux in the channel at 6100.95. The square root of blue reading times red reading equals 17.0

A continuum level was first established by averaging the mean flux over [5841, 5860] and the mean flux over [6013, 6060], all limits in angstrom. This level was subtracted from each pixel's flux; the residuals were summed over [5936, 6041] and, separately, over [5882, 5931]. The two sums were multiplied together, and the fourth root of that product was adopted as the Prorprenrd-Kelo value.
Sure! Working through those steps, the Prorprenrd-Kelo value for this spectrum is 4.2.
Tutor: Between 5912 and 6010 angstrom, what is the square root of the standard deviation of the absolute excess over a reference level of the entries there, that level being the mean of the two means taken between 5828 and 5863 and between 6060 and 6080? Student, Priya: 0.61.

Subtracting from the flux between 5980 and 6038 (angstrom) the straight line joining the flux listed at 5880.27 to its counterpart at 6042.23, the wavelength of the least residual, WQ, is 6014.47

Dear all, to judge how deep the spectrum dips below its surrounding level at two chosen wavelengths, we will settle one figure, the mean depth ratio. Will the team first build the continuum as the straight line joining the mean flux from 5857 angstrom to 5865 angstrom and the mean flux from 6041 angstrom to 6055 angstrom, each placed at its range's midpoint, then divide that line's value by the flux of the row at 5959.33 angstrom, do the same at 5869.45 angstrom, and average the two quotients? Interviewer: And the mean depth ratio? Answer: 0.99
